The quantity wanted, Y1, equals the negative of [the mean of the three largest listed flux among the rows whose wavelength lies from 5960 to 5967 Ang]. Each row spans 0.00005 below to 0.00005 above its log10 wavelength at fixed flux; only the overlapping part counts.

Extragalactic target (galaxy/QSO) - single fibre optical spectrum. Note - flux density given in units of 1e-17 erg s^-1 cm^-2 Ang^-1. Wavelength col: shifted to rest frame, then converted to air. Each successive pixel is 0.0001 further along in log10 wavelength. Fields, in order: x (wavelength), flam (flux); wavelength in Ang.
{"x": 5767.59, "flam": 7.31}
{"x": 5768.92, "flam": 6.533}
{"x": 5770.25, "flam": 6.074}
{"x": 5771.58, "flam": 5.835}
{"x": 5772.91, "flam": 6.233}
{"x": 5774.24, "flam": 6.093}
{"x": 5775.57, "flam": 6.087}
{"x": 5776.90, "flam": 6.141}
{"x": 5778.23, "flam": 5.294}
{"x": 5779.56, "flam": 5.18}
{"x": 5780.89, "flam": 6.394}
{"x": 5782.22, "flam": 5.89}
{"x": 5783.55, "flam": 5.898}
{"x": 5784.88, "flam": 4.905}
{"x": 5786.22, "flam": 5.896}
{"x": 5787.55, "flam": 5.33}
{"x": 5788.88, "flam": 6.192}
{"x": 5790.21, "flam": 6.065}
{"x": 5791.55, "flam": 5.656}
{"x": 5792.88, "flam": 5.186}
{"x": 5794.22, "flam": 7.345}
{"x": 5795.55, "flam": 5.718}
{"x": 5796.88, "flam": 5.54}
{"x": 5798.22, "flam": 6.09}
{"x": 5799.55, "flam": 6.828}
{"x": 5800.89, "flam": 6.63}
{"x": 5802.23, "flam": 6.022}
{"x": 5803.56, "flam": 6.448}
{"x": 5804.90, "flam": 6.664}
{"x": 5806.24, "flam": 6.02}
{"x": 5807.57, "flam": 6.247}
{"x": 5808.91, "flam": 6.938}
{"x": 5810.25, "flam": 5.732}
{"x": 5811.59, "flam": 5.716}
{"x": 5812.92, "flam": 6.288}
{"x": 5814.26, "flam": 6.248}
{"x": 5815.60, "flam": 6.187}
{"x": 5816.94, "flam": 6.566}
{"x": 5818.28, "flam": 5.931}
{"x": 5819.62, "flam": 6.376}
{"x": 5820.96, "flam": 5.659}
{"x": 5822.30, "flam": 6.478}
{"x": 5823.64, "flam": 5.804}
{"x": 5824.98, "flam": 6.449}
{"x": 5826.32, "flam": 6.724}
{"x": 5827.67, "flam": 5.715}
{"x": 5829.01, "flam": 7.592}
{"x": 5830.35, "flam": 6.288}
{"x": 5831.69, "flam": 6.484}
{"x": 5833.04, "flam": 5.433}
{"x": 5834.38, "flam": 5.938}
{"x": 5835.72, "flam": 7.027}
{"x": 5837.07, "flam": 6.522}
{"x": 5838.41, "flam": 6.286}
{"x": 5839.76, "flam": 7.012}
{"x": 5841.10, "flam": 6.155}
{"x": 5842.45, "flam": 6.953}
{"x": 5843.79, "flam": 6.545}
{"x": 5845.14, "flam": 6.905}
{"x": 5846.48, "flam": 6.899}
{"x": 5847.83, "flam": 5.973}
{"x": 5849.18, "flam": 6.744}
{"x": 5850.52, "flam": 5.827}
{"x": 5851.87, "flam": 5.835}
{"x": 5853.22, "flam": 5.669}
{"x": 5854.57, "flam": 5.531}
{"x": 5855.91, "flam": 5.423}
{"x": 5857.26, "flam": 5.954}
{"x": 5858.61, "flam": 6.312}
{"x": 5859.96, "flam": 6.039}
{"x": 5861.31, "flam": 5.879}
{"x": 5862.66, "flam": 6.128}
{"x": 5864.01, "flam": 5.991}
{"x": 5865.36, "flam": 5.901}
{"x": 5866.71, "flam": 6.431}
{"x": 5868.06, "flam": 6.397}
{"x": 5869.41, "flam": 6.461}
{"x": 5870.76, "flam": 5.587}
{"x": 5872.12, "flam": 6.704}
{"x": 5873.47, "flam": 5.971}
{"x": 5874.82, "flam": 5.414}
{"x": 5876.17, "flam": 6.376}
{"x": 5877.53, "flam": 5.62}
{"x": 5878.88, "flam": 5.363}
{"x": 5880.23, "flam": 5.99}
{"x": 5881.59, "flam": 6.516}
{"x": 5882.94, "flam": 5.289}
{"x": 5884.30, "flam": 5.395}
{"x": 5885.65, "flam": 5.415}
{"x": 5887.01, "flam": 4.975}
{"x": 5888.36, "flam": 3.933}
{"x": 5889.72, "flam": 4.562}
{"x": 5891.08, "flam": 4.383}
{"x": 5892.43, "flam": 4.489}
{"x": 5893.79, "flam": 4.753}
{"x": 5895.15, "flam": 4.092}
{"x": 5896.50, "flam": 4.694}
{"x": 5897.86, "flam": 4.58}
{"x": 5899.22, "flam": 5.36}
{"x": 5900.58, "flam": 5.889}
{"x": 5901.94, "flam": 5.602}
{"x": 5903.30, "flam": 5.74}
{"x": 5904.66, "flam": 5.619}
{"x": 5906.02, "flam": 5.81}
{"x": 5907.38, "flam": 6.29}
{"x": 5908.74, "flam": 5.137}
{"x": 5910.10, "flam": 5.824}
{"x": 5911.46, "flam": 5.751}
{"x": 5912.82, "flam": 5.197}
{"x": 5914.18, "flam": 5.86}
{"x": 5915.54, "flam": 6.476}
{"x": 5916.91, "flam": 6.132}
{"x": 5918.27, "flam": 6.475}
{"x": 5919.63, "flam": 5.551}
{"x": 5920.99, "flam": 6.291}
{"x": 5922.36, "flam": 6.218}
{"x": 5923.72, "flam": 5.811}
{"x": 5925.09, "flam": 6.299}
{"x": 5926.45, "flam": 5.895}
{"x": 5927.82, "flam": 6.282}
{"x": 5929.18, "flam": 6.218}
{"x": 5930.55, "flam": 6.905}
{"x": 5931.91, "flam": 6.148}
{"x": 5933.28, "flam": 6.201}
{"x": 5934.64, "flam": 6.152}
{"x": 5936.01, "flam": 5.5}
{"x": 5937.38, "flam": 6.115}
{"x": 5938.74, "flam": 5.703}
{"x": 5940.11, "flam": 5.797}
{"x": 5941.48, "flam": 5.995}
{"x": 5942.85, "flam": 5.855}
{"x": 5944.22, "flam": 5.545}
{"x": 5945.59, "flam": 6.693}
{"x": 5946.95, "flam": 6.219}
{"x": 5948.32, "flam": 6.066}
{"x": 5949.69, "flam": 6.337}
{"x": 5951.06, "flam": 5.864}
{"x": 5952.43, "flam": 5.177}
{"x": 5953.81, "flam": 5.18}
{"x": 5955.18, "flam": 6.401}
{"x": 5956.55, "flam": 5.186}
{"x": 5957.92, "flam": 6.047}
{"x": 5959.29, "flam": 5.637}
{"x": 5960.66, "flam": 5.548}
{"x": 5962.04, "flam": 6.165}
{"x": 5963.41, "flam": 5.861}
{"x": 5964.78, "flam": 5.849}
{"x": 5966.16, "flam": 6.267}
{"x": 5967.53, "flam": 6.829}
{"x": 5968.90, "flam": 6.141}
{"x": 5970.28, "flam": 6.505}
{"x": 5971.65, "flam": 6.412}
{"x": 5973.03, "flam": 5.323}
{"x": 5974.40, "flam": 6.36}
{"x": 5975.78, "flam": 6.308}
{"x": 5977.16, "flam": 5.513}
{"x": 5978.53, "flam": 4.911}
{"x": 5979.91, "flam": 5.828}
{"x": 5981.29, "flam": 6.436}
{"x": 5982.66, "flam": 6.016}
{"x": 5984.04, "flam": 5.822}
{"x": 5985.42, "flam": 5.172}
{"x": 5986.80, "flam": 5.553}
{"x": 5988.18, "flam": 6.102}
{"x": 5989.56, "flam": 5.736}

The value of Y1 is -6.10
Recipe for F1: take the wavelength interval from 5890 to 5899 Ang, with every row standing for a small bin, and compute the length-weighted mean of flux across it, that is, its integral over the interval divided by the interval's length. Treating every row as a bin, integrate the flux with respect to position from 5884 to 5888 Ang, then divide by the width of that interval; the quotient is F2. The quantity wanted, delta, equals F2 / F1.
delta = 1.13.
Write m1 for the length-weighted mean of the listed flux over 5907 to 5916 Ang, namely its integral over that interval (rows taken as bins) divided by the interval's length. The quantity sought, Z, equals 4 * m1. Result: 23.0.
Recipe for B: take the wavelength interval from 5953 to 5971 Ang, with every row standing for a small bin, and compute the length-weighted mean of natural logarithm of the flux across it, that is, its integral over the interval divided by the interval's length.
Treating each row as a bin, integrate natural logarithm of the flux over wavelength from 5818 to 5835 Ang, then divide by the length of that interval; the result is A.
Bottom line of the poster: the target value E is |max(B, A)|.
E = 1.83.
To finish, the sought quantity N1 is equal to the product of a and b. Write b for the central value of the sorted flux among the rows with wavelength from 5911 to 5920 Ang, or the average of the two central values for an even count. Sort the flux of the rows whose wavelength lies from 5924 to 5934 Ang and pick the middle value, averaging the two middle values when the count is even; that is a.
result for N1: 36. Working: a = 6.2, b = 5.86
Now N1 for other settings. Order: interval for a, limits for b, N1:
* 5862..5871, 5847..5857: 36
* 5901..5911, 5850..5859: 33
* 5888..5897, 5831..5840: 29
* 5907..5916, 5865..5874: 37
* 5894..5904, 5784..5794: 30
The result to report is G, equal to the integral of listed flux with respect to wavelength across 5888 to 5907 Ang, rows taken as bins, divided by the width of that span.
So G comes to 5.00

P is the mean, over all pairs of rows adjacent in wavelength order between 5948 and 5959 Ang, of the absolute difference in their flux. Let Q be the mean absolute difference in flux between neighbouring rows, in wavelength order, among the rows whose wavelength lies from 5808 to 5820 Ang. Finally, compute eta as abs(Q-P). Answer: 0.3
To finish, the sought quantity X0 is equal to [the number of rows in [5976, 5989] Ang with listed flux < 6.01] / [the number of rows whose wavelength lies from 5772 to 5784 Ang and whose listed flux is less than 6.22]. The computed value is 0.9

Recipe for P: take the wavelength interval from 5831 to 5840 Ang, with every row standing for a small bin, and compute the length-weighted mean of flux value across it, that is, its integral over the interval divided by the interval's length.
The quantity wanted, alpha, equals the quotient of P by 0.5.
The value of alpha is 12.7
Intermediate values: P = 6.4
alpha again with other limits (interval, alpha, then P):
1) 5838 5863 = 12.4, 6.2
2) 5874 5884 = 11.6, 5.8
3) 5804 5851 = 12.7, 6.4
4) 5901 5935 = 12.0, 6.0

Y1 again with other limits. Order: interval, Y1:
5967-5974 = -6.58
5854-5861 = -6.10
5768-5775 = -6.29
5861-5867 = -6.18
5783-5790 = -6.00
